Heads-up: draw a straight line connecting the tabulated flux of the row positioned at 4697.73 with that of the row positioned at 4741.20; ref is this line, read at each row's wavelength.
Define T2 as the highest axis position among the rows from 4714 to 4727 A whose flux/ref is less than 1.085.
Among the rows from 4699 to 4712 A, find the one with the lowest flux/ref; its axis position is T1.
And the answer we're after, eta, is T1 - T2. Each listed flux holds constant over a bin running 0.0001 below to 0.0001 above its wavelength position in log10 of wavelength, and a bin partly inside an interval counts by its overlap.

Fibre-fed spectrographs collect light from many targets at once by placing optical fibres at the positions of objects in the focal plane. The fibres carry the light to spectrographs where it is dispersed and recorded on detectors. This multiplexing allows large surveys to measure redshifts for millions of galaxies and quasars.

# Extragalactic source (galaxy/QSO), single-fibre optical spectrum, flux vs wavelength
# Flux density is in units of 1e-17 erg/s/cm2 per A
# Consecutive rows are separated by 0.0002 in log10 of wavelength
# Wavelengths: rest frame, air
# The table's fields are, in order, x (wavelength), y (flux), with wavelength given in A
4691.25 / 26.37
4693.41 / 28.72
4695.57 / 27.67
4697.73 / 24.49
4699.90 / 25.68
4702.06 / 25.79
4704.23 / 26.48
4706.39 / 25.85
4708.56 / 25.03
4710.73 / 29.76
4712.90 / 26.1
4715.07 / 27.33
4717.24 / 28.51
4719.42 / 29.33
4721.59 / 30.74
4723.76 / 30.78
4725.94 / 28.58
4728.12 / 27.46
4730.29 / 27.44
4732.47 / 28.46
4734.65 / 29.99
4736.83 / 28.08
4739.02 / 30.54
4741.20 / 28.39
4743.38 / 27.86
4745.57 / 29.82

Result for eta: -17.4 A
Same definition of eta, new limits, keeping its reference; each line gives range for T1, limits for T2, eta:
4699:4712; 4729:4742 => -32.6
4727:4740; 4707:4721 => 15.2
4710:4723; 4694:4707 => 6.5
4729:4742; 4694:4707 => 34.8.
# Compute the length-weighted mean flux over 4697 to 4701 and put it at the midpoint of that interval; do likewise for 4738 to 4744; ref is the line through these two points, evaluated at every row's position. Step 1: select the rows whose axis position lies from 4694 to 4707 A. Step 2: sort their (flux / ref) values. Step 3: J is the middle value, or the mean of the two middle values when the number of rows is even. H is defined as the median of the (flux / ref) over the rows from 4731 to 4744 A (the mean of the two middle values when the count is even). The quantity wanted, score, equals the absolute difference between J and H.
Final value 0.022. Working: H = 0.994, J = 1.02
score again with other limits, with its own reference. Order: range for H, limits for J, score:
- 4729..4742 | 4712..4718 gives 0.032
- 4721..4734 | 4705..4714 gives 0.027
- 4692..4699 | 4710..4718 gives 0.070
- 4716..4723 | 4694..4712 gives 0.069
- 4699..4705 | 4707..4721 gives 0.026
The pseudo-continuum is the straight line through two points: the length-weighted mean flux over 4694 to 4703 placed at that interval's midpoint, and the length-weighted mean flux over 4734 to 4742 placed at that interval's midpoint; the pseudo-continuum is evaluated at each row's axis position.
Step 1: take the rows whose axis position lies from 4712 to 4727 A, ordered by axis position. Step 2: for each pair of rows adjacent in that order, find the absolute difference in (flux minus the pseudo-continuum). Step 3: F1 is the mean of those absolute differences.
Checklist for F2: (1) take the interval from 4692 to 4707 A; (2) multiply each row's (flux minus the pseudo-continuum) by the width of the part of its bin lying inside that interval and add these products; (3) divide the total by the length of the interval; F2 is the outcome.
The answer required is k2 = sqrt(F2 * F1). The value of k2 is 0.5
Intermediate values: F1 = 1.1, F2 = 0.2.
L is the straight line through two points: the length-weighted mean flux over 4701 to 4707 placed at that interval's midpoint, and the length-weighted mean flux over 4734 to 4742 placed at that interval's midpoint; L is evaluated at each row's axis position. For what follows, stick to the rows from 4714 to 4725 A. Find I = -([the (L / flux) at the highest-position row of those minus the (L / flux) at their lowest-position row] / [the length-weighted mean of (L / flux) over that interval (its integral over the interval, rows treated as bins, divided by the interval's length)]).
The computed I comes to 0.09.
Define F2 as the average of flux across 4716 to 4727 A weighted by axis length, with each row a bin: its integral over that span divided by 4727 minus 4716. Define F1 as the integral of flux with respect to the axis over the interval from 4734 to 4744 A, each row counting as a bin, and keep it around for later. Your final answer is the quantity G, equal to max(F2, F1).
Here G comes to 290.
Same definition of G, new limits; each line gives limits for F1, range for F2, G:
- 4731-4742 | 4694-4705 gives 319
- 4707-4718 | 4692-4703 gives 300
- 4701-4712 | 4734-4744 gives 292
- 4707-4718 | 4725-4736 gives 300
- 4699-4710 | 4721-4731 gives 285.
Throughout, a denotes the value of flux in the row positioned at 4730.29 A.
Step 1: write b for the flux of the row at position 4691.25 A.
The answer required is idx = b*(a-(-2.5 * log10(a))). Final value 818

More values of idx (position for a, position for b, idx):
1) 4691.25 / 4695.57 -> 828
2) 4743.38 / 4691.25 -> 830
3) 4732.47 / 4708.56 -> 803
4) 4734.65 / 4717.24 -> 960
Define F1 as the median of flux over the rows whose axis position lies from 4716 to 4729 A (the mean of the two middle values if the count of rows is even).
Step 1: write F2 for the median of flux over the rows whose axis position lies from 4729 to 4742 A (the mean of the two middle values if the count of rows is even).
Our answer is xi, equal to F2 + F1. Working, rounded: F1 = 29.0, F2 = 28.4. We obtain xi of 57.4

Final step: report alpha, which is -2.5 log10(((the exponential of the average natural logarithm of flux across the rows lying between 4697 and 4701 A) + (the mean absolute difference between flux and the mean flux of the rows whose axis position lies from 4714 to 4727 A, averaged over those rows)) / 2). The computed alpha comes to -2.79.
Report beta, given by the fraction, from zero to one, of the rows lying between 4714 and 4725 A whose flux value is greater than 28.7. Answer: 0.60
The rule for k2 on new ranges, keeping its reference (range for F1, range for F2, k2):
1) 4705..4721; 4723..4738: 0.2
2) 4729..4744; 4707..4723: 1.1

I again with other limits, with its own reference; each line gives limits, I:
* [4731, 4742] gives -0.03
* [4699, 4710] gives -0.06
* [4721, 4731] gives -0.14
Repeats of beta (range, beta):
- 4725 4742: 0.25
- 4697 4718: 0.10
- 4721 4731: 0.40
